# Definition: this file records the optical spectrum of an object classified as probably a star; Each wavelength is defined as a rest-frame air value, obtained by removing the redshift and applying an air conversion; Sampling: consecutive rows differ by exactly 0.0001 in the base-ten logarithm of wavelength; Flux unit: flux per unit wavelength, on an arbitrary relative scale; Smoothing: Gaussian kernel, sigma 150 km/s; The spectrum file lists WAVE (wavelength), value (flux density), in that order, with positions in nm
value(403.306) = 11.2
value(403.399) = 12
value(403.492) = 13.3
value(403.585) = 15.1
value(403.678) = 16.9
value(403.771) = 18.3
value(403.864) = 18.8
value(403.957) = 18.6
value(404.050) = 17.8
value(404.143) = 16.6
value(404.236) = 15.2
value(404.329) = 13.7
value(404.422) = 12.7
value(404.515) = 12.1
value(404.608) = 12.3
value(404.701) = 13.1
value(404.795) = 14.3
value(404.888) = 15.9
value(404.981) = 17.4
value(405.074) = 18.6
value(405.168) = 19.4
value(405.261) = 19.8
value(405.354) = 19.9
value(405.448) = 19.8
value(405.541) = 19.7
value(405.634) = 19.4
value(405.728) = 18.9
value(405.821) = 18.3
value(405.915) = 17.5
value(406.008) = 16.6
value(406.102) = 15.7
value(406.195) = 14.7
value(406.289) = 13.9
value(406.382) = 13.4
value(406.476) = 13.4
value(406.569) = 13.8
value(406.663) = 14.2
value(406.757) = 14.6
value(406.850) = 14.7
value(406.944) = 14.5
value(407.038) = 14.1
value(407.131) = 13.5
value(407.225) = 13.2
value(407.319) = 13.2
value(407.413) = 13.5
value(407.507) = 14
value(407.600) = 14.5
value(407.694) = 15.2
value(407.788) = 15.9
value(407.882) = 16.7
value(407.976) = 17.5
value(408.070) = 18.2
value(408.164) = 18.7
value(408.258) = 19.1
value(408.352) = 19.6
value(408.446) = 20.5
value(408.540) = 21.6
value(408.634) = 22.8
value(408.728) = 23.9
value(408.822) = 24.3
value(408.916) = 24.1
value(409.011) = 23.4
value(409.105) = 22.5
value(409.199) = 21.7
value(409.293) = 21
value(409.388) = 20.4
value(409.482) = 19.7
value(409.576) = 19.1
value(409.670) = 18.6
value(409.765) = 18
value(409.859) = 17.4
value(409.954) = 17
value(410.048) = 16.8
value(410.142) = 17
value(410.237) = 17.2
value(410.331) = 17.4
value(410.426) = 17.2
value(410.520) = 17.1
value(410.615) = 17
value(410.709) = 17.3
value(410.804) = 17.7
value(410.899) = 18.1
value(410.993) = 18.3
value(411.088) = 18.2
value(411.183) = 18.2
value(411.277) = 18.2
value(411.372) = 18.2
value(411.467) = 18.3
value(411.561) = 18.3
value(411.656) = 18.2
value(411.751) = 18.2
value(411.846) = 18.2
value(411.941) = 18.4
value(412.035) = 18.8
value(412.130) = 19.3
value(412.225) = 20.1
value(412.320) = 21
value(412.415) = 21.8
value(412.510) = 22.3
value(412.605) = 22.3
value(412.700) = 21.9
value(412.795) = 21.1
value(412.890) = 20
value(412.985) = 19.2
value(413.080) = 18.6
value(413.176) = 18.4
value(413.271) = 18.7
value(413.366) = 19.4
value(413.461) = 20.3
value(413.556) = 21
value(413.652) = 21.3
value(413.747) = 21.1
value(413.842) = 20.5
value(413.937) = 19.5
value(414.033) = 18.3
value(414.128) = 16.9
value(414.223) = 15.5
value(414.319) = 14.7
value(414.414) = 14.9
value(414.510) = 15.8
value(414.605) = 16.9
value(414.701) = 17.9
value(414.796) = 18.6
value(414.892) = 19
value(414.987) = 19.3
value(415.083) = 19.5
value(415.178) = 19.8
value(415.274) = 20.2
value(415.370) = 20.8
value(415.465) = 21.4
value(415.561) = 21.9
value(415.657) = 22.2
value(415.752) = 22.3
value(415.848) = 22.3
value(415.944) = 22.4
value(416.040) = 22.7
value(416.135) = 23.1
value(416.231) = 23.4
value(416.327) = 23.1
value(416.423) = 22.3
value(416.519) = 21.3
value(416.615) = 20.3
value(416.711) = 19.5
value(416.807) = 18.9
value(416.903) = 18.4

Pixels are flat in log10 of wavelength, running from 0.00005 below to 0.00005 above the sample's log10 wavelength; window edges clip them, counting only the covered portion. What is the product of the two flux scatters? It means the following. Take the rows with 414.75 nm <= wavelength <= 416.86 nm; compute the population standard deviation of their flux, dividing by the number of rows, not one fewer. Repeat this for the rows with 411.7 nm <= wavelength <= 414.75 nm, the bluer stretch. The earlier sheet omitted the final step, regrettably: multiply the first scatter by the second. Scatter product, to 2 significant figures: 3.1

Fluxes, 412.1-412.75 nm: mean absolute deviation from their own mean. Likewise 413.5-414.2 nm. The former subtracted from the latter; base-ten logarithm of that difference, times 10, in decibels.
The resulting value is -4.1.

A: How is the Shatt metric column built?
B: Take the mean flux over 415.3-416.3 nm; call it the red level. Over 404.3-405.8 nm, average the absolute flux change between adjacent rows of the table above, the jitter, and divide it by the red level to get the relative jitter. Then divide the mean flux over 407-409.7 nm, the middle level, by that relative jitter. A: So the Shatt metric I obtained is 598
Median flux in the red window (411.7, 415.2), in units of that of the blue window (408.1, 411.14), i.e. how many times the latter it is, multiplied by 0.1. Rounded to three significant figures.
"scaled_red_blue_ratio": 0.103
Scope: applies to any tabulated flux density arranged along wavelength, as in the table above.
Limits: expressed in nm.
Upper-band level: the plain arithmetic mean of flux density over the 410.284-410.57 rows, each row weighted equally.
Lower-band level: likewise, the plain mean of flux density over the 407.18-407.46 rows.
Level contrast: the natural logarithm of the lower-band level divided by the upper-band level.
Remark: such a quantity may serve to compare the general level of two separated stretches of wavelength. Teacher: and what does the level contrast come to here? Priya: -0.26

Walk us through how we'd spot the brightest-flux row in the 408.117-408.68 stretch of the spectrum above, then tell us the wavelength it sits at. 408.634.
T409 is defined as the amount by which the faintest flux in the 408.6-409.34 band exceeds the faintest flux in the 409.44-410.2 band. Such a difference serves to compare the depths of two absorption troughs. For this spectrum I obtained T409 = 4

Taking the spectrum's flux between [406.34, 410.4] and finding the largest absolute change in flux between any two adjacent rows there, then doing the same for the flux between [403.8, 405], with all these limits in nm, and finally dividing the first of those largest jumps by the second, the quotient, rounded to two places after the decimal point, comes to 0.75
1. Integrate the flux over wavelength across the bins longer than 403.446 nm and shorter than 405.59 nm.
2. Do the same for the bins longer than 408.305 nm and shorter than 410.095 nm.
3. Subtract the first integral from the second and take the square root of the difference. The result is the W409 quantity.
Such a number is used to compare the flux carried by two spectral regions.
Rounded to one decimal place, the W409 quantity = 1.3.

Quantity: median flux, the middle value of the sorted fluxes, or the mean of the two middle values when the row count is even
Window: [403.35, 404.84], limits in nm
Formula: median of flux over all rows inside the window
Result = 14.7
